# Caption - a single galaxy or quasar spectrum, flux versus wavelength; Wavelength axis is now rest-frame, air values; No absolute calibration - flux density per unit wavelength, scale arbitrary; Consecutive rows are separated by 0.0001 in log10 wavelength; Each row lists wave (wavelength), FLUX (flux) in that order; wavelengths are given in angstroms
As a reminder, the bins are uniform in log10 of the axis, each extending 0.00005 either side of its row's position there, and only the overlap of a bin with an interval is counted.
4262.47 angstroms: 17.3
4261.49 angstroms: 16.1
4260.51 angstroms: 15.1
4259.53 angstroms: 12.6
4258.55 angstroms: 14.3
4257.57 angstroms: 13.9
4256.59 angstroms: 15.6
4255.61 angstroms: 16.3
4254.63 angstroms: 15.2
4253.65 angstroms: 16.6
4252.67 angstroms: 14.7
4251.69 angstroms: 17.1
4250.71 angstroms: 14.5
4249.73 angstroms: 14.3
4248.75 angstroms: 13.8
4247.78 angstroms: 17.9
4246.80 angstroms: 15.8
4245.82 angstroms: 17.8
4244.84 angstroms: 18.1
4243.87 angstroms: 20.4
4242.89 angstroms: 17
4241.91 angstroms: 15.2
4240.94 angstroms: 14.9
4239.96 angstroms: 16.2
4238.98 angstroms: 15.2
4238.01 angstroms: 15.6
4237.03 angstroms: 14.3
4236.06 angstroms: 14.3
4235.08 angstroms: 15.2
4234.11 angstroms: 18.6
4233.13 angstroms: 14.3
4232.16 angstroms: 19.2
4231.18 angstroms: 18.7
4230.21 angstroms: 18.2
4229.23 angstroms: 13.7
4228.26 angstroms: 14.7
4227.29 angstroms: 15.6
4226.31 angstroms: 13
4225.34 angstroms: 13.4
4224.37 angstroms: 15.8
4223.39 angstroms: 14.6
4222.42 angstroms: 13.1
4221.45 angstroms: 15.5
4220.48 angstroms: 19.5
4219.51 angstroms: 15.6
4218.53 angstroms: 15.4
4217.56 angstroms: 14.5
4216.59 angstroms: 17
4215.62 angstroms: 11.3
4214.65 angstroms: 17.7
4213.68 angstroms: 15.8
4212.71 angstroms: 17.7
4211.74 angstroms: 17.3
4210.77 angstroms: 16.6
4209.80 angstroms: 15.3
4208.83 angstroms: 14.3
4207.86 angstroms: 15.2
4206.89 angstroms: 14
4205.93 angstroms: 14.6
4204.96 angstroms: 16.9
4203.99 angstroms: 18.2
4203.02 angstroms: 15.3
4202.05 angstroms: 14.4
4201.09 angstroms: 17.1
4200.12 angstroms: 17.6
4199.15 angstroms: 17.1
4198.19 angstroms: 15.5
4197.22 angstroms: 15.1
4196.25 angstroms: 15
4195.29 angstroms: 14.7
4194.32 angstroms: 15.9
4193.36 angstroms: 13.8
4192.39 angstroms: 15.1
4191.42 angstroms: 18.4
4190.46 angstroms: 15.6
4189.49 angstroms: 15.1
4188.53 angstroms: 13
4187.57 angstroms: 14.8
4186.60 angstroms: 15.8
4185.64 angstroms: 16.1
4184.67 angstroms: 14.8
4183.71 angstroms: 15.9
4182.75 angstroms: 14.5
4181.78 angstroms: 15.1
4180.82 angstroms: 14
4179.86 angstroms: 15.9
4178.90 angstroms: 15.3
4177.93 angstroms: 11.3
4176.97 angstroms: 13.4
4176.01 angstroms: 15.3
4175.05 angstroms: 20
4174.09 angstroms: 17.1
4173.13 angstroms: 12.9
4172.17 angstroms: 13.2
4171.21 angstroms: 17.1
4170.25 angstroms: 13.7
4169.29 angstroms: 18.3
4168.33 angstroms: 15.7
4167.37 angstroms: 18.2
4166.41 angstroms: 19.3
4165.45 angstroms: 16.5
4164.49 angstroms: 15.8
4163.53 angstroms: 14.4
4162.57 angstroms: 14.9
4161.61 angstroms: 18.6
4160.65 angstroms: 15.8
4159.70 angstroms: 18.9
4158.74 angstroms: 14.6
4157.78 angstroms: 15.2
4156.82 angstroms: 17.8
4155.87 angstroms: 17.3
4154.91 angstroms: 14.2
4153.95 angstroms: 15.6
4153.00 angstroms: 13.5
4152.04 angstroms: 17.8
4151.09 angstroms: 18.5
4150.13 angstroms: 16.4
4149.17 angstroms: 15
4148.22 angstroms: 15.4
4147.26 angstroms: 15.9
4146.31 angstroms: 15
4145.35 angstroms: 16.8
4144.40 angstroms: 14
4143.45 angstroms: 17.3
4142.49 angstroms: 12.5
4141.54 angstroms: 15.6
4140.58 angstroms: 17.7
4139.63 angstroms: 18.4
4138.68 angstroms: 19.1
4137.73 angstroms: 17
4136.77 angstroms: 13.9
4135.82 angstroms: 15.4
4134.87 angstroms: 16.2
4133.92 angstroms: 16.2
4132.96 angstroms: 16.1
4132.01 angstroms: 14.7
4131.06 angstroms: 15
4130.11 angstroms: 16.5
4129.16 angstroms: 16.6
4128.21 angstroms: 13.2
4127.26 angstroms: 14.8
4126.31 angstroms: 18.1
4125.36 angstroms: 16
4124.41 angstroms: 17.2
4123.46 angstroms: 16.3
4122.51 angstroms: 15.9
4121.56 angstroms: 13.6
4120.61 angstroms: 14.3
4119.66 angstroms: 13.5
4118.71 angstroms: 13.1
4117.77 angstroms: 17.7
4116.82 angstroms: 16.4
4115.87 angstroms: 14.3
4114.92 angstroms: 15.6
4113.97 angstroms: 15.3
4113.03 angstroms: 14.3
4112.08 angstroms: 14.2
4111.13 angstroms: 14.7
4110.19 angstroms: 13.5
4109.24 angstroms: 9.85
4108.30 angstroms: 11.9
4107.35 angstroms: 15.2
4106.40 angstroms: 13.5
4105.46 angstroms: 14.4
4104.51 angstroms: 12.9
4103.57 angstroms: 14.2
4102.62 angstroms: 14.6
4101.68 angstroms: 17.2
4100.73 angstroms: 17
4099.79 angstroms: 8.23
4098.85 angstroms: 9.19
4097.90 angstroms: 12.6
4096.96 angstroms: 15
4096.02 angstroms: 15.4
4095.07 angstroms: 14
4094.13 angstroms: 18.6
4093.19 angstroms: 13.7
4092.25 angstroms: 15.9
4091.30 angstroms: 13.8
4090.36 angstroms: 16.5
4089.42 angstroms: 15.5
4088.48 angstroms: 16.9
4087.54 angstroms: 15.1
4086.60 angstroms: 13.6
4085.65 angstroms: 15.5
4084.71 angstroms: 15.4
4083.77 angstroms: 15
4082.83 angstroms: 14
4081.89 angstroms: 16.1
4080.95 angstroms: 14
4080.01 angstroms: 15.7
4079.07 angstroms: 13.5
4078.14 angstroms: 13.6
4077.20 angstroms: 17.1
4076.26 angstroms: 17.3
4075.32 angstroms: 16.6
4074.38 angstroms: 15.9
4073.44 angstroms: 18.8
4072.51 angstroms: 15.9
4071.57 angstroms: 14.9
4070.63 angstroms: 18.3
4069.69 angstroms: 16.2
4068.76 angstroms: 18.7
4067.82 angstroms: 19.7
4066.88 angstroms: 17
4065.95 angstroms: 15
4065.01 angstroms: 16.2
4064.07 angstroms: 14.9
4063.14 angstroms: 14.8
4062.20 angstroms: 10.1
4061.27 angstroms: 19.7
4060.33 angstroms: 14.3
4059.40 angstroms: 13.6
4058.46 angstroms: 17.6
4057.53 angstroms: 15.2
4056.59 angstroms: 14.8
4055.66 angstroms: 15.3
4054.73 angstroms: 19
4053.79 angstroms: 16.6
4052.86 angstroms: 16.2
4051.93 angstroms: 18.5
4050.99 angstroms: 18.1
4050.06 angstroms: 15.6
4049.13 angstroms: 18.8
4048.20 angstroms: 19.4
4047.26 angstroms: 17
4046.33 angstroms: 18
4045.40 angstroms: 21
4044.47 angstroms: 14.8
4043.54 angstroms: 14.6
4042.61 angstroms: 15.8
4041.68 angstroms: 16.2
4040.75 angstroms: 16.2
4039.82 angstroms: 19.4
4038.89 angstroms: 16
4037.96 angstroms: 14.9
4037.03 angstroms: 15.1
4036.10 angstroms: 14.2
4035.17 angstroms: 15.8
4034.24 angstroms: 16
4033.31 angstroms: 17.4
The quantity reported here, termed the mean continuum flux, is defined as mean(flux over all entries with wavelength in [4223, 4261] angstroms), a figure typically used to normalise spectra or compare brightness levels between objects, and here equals 15.7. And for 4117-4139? 15.7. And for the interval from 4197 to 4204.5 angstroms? 16.3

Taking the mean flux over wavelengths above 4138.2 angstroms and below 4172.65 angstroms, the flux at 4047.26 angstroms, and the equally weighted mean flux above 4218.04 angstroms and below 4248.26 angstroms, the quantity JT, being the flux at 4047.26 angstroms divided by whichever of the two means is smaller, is 1.06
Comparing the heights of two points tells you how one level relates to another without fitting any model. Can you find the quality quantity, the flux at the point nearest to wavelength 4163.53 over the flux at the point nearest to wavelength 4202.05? 1.00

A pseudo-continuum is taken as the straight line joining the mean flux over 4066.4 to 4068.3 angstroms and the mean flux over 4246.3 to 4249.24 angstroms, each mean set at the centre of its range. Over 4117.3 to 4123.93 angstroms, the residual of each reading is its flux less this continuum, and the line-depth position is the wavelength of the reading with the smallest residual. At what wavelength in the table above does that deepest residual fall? 4118.71 angstroms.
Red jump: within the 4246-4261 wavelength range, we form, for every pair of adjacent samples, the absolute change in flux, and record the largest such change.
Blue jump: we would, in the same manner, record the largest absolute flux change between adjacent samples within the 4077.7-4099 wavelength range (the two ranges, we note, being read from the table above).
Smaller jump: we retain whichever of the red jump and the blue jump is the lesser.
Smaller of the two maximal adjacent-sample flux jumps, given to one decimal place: 4.1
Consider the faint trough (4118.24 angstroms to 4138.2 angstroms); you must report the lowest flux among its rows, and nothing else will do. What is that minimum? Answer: 13.1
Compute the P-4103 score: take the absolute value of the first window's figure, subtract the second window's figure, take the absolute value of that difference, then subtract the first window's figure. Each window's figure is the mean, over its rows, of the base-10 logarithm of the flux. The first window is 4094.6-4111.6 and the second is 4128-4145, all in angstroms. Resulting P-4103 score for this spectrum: -1.05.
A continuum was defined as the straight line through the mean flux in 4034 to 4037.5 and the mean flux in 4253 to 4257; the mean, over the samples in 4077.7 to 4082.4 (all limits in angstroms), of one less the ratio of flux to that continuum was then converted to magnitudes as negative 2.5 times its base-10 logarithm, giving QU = 3.2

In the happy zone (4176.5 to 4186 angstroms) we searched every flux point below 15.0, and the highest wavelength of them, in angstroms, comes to 4184.67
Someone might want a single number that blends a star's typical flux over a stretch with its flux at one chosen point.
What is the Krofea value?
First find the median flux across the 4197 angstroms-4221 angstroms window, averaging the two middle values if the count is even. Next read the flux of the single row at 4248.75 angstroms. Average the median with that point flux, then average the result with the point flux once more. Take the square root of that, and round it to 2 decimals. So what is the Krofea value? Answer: 3.77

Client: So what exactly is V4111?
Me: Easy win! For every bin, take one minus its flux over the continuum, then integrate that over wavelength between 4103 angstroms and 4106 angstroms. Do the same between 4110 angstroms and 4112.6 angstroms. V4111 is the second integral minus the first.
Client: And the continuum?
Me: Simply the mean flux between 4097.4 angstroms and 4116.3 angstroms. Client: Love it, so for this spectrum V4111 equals -0.1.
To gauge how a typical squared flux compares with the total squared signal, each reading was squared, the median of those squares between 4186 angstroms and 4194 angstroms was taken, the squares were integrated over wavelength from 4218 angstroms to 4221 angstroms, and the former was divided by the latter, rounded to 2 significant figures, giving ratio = 0.27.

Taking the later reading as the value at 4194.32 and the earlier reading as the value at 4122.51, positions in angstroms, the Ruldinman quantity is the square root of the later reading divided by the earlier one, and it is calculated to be 1.00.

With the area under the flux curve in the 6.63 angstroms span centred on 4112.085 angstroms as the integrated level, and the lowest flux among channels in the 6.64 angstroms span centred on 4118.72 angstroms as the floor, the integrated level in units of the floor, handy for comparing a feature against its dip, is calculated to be 7.0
